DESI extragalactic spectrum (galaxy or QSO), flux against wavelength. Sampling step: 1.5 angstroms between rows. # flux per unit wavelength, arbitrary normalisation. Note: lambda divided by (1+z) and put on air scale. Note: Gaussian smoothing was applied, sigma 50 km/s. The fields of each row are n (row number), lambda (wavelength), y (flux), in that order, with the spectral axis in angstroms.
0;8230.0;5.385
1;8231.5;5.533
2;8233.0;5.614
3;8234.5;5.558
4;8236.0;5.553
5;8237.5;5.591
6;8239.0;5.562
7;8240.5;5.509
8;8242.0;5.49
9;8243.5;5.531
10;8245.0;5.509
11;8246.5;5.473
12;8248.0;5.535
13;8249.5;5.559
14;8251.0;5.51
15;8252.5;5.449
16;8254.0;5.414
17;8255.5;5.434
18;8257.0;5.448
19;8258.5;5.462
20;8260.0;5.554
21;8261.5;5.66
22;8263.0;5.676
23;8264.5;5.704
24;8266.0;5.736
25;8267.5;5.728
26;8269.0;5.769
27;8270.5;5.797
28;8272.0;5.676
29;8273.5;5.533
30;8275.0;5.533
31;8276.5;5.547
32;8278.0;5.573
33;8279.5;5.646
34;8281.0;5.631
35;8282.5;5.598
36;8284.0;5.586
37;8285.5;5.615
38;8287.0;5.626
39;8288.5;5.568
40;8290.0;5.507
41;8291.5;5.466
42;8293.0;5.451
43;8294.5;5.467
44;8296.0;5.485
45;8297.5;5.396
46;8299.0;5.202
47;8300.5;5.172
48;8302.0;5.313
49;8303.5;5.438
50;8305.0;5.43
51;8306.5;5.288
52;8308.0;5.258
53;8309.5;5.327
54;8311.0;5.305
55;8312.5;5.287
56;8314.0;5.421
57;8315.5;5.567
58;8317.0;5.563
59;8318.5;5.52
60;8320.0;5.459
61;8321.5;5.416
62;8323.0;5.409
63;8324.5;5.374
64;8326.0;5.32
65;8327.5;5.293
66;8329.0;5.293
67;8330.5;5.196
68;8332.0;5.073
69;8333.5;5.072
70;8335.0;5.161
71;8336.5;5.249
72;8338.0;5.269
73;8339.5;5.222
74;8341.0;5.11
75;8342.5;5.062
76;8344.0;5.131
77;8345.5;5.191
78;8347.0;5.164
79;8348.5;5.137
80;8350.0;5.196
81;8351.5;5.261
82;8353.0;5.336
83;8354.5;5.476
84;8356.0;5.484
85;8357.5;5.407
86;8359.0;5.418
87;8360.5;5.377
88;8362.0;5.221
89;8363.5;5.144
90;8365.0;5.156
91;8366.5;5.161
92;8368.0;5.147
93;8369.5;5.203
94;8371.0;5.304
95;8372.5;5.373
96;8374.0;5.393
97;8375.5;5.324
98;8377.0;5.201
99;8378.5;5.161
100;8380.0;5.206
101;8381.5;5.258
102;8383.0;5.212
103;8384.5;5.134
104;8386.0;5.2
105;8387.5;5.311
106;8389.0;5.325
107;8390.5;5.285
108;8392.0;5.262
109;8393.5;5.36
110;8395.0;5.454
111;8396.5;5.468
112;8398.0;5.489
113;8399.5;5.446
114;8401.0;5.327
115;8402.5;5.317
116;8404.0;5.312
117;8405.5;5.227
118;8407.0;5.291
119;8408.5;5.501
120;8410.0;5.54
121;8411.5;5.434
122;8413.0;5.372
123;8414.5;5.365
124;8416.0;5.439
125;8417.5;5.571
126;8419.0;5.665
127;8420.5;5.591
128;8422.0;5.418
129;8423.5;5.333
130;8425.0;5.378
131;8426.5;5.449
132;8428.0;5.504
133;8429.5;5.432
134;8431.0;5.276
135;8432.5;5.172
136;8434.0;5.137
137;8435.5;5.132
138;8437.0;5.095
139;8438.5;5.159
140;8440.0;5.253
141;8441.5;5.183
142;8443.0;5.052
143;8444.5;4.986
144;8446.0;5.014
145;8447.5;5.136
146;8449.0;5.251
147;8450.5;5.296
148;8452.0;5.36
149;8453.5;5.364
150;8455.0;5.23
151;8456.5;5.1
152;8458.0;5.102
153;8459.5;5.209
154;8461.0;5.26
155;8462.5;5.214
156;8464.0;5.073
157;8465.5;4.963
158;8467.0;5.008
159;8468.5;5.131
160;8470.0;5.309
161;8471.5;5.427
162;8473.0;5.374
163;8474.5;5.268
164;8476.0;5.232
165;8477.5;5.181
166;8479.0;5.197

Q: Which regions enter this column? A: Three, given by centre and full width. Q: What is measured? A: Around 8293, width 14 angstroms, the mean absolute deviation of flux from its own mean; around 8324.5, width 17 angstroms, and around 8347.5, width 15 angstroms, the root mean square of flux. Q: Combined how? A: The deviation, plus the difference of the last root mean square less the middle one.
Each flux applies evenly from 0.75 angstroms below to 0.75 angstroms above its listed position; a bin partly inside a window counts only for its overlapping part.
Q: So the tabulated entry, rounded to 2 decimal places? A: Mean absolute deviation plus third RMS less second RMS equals -0.07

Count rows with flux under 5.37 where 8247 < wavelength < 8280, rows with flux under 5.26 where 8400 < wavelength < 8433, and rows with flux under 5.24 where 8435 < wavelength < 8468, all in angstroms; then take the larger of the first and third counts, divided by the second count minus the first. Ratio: 8.0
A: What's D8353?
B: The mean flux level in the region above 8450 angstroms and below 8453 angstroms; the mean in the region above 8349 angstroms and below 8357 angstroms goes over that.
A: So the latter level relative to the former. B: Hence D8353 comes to 1.00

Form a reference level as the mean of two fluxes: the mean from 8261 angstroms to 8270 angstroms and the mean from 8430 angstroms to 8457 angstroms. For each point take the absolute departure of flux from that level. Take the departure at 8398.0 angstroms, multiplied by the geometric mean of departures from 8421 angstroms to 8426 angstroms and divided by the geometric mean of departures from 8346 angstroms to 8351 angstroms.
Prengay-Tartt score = 0.01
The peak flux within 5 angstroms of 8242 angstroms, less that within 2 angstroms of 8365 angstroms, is 0.43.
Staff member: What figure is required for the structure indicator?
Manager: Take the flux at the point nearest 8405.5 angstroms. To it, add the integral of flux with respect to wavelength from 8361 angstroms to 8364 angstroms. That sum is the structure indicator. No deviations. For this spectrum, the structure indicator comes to 21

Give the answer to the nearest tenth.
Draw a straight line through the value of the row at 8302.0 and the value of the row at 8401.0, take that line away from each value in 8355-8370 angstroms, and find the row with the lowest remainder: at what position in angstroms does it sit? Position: 8363.5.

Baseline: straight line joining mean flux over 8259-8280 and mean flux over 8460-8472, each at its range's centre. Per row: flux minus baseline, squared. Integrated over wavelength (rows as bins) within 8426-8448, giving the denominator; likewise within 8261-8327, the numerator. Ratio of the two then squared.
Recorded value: 11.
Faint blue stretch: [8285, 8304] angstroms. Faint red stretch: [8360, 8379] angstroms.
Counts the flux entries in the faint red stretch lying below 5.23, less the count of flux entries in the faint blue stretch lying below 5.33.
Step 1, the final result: 5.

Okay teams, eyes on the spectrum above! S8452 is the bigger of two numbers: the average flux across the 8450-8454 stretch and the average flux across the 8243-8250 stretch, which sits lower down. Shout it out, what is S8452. 5.52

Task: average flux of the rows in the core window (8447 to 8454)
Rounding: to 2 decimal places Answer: 5.28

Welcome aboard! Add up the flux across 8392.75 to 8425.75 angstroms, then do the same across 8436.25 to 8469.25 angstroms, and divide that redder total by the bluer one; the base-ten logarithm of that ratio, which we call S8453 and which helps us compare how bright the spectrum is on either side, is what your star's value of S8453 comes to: -0.022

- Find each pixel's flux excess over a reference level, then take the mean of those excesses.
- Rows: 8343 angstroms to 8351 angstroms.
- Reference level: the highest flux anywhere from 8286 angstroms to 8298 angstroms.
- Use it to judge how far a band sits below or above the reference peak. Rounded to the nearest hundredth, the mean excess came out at -0.46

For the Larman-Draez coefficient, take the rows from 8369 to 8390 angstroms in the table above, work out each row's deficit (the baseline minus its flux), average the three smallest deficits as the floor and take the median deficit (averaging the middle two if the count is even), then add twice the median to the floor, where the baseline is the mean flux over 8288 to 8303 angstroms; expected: 0.4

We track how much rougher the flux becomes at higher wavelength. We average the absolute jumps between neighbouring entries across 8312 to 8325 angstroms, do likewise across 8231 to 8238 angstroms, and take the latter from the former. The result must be 0.014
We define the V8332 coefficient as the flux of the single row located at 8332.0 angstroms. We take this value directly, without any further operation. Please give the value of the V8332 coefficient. 5.073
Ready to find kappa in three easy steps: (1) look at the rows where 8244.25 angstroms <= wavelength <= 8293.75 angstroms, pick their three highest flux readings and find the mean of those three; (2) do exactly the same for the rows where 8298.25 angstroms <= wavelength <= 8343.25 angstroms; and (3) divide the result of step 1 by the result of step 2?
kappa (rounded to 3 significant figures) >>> 1.04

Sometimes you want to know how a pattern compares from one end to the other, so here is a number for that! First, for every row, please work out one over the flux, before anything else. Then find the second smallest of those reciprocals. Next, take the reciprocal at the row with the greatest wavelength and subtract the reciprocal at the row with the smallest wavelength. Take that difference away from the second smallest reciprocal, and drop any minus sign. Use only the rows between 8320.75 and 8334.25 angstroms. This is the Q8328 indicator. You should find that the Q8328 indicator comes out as 0.172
